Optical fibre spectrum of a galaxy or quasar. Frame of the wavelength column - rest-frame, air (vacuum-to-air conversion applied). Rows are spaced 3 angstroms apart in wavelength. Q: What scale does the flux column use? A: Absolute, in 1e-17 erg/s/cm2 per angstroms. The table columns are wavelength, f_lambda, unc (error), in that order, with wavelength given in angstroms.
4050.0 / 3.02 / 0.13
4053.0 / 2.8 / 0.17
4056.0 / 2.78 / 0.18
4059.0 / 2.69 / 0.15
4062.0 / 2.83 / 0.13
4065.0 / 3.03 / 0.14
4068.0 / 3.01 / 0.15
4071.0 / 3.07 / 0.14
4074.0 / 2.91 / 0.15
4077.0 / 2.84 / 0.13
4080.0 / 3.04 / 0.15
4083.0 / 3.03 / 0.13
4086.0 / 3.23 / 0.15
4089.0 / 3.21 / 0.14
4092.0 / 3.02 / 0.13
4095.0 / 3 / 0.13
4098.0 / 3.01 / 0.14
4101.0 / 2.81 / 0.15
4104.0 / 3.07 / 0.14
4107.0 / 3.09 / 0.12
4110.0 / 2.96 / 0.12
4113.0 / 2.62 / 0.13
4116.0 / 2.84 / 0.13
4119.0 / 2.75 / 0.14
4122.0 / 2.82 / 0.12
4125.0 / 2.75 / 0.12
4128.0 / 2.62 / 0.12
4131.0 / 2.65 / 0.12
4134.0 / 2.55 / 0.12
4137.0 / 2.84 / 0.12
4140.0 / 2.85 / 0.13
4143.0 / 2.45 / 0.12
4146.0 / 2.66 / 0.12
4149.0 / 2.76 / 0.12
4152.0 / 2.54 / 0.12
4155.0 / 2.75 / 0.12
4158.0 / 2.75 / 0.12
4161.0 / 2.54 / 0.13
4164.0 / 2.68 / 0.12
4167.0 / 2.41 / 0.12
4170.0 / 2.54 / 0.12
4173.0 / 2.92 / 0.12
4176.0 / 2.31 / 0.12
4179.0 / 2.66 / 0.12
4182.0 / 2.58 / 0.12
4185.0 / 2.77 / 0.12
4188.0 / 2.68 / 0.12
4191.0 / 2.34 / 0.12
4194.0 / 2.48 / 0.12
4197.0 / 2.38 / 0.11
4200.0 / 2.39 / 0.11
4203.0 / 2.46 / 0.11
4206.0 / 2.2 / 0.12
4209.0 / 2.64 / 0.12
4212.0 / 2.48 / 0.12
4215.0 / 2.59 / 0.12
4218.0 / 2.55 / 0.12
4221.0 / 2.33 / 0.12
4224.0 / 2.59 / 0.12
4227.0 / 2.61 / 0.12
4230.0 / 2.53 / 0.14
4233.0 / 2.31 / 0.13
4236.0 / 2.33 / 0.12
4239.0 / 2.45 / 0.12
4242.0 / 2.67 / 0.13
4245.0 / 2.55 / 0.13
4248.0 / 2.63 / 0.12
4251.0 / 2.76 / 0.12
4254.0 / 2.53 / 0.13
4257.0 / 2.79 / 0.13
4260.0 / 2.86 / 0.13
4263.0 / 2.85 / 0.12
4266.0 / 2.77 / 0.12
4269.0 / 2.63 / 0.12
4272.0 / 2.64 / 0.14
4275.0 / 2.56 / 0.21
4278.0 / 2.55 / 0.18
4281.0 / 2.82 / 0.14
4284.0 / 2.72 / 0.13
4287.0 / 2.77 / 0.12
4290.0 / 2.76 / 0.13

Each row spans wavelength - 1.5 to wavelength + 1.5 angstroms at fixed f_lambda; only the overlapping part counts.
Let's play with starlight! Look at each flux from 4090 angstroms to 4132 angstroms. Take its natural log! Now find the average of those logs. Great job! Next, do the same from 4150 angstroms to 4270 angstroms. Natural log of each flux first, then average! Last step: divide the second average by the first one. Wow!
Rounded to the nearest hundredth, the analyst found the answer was 0.90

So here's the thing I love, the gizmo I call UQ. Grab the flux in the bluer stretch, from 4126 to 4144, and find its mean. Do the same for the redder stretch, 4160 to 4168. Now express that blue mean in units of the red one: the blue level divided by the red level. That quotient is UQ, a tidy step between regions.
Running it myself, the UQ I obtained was 1.05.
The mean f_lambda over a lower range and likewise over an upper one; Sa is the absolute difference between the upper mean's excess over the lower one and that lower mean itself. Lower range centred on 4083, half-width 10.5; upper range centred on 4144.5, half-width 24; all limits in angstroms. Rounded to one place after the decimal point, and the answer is 3.4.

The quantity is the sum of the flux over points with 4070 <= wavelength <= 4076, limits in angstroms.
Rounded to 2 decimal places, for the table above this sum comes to 5.98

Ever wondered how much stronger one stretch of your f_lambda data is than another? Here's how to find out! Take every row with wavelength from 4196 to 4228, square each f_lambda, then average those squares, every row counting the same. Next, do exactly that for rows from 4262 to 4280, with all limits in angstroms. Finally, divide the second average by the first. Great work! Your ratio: 1.16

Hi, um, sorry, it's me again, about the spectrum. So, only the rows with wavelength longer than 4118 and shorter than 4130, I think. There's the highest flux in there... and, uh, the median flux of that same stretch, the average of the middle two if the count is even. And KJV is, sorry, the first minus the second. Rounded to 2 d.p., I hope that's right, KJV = 0.07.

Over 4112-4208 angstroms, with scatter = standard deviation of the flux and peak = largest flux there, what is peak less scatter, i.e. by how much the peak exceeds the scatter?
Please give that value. 2.74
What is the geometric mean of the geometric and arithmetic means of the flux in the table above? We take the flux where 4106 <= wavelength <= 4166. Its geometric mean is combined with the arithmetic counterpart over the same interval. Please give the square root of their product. 2.72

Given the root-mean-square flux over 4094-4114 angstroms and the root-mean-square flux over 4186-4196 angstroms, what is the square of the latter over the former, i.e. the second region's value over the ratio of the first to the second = 2.13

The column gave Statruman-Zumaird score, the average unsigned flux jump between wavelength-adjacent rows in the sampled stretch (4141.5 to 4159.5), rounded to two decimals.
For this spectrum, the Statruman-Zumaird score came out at 0.15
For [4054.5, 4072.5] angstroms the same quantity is 0.10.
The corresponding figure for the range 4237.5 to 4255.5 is 0.16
